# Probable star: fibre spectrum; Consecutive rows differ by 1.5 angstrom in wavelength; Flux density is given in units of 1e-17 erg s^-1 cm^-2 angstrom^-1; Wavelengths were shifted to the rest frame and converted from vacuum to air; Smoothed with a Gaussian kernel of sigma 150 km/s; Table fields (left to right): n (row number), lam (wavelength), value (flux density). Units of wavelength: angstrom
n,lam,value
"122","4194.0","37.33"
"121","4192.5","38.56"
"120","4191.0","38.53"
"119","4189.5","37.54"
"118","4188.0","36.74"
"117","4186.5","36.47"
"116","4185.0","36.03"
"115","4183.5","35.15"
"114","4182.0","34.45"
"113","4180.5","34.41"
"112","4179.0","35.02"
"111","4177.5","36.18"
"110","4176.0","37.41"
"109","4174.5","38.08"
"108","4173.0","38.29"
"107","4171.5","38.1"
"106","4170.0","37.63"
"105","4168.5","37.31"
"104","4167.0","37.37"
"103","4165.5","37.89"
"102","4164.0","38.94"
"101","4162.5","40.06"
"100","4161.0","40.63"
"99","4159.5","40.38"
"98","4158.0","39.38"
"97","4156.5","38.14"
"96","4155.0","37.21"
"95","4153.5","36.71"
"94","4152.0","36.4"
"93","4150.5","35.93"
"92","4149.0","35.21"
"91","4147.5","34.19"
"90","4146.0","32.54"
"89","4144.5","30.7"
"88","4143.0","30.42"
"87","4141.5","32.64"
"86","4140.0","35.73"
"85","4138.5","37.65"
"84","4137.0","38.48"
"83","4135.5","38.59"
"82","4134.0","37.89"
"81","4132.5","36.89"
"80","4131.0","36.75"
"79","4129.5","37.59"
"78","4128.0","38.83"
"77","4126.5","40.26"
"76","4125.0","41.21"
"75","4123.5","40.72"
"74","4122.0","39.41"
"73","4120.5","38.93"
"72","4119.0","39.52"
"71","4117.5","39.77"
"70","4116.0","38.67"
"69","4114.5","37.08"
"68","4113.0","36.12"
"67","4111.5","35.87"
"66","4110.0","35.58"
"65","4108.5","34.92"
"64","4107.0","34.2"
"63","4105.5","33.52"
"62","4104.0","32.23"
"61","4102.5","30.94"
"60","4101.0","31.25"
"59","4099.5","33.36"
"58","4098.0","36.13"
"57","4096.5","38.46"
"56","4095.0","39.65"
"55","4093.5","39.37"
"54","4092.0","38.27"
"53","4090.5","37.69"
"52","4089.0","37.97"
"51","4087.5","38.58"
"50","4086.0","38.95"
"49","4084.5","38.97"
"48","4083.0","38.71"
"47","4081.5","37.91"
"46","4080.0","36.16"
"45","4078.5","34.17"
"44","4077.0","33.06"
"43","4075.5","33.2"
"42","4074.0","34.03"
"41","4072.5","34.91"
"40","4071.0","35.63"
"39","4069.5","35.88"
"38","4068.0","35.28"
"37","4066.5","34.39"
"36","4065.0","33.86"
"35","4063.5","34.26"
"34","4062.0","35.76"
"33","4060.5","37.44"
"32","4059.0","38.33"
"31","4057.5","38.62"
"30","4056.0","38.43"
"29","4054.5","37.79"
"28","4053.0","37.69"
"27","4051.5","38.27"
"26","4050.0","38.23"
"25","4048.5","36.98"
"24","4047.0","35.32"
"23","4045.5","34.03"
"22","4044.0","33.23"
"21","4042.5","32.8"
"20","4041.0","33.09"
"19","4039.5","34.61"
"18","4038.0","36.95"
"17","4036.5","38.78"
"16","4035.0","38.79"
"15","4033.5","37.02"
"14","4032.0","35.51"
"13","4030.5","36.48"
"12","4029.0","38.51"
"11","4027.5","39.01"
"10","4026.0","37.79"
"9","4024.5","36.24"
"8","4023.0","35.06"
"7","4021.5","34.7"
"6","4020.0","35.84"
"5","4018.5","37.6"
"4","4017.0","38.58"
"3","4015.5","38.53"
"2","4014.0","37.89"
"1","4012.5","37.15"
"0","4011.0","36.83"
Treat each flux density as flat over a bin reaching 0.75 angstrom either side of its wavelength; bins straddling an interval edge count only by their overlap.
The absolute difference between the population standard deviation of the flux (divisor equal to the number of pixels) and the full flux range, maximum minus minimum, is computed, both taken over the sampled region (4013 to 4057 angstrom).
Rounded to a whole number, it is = 4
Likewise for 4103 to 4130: 6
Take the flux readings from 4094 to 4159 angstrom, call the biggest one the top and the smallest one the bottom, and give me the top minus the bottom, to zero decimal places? 11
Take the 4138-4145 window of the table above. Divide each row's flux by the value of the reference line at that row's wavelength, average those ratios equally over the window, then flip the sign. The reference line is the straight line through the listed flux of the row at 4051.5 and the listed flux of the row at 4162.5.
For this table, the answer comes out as -0.84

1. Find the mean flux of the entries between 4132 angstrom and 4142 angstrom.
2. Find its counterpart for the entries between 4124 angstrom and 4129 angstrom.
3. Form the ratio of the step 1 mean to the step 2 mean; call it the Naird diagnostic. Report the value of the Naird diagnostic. 0.92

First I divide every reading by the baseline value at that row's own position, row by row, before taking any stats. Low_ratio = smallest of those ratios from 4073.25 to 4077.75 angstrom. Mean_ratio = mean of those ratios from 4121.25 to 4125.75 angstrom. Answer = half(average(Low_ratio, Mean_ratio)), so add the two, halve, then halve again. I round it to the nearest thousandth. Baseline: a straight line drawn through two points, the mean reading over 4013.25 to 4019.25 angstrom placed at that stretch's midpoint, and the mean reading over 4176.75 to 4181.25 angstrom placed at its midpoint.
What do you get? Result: 0.502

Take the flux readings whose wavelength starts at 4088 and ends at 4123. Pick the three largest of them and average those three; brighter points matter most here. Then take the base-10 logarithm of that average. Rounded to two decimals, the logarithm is 1.60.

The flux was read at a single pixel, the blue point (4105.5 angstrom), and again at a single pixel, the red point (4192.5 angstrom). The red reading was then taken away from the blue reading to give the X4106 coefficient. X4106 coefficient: -5.0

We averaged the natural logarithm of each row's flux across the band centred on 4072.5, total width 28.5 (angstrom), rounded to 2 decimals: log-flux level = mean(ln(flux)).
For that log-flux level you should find 3.58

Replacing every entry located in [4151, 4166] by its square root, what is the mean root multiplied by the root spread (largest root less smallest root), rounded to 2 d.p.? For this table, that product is 2.12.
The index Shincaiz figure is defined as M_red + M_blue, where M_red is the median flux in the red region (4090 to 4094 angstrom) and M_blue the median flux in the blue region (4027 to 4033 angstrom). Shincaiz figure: 75.8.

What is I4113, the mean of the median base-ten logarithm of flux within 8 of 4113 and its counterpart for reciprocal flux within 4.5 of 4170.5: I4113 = 0.792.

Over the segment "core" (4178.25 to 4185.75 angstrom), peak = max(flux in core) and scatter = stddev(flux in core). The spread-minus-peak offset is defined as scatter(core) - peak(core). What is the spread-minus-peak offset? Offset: -35.4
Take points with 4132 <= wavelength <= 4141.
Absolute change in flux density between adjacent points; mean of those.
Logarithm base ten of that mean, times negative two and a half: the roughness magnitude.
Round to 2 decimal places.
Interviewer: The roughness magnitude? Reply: 0.10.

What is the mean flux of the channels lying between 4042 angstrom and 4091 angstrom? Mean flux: 36.3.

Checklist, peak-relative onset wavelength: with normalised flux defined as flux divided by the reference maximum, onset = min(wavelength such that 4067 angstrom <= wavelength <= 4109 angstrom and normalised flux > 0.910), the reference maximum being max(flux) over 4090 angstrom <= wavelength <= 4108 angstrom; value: 4080.0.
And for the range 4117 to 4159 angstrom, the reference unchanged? 4117.5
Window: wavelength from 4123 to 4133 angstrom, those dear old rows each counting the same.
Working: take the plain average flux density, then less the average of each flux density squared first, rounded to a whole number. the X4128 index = -1477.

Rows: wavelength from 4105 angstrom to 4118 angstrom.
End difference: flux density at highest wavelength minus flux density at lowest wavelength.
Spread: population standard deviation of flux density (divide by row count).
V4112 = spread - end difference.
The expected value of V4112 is -4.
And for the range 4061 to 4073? 2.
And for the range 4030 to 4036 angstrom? -1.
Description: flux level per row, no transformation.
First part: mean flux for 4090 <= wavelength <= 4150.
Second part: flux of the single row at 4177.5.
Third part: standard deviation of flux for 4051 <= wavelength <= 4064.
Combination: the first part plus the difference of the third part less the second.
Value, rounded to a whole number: 2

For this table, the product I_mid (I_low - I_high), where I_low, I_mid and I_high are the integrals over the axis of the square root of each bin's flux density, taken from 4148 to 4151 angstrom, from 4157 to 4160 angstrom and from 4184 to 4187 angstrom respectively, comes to -3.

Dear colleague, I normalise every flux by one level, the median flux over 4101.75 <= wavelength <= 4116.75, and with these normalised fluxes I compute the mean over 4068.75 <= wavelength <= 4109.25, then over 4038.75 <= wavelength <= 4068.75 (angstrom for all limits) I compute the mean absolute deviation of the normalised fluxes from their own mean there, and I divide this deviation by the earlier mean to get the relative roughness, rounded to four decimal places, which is 0.0516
